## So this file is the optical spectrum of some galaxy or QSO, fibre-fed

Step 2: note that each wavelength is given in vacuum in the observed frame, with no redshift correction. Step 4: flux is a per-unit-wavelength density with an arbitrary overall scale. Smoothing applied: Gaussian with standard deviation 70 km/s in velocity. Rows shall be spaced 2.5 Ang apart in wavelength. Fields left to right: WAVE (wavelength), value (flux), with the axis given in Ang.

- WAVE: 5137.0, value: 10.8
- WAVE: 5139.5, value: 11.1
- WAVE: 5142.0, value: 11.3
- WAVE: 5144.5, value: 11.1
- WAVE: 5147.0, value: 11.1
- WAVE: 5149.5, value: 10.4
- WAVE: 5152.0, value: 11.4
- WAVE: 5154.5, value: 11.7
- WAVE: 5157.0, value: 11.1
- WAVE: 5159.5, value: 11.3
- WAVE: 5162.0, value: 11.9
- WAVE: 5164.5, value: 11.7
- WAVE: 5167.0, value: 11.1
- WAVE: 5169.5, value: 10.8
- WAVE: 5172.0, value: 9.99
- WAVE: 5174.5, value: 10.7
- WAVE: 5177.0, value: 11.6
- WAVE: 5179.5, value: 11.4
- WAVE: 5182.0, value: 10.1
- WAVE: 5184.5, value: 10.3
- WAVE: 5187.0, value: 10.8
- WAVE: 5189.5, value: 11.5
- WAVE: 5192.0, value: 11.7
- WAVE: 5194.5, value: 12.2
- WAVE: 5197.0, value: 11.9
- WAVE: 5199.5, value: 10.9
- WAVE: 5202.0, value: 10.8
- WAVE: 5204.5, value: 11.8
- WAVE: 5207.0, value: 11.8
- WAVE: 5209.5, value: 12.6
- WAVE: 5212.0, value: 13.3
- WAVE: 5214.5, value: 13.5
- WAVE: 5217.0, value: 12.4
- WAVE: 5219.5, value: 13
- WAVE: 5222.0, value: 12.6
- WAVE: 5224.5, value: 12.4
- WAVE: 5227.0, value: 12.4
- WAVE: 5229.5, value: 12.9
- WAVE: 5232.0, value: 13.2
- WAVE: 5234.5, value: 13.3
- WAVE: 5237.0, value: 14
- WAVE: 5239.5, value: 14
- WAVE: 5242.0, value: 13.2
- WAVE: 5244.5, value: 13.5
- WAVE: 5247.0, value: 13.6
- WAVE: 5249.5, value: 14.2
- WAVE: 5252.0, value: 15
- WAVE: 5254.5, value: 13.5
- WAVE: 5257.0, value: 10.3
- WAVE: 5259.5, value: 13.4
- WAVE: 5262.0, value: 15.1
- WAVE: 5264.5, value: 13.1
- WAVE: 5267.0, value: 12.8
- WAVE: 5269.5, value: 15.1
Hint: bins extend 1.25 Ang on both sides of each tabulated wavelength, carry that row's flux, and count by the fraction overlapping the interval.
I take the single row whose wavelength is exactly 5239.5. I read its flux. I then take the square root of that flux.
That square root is 3.7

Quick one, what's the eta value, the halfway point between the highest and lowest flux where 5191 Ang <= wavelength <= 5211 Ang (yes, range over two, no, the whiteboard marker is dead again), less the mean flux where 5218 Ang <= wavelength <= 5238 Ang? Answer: -1.3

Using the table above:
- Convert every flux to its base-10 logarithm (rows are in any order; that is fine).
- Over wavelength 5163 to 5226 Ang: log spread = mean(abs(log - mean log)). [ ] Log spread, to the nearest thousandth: 0.029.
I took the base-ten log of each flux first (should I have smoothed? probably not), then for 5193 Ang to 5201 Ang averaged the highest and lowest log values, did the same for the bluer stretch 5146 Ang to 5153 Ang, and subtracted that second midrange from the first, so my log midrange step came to 0.02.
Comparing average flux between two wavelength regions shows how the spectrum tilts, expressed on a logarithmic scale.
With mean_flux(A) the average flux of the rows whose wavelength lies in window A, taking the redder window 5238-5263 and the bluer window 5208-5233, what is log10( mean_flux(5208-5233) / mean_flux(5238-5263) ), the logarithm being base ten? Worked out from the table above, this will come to -0.025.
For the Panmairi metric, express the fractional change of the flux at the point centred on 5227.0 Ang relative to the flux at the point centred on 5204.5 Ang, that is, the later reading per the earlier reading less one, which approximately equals 0.051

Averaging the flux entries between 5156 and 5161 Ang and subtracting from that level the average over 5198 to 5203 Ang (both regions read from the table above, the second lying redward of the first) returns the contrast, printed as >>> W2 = 0.3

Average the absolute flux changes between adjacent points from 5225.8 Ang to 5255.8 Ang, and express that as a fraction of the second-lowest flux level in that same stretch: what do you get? 0.040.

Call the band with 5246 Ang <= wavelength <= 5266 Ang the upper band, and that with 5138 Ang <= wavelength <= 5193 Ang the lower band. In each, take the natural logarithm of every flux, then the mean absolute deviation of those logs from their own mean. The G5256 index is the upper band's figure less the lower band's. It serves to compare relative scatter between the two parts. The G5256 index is 0.036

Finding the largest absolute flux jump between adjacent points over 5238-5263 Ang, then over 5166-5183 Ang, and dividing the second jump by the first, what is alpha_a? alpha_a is 0.4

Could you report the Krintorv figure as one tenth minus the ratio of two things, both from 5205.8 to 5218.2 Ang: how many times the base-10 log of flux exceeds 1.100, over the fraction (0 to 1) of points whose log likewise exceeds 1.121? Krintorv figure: -7.4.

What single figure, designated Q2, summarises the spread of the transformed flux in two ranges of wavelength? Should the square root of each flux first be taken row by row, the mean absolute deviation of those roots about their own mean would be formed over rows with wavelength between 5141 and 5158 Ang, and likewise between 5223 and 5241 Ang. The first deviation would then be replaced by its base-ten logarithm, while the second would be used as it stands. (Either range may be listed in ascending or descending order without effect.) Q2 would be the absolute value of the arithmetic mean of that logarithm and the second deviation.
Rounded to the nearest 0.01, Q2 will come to 0.66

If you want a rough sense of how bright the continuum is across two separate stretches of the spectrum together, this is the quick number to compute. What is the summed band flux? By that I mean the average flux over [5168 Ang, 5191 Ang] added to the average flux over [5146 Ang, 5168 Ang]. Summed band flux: 22.1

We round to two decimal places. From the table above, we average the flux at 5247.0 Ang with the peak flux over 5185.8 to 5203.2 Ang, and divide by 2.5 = 5.16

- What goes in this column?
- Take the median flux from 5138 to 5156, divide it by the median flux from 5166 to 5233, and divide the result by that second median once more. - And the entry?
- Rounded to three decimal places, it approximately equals 0.080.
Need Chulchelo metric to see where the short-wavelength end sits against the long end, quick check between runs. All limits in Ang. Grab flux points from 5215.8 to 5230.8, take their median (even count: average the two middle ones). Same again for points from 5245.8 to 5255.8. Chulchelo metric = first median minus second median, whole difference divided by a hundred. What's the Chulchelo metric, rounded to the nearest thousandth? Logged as -0.014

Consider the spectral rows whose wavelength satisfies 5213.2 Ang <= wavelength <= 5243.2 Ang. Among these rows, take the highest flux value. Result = 14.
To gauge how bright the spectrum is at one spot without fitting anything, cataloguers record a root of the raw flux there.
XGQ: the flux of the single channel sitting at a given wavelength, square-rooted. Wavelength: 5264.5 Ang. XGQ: 3.62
